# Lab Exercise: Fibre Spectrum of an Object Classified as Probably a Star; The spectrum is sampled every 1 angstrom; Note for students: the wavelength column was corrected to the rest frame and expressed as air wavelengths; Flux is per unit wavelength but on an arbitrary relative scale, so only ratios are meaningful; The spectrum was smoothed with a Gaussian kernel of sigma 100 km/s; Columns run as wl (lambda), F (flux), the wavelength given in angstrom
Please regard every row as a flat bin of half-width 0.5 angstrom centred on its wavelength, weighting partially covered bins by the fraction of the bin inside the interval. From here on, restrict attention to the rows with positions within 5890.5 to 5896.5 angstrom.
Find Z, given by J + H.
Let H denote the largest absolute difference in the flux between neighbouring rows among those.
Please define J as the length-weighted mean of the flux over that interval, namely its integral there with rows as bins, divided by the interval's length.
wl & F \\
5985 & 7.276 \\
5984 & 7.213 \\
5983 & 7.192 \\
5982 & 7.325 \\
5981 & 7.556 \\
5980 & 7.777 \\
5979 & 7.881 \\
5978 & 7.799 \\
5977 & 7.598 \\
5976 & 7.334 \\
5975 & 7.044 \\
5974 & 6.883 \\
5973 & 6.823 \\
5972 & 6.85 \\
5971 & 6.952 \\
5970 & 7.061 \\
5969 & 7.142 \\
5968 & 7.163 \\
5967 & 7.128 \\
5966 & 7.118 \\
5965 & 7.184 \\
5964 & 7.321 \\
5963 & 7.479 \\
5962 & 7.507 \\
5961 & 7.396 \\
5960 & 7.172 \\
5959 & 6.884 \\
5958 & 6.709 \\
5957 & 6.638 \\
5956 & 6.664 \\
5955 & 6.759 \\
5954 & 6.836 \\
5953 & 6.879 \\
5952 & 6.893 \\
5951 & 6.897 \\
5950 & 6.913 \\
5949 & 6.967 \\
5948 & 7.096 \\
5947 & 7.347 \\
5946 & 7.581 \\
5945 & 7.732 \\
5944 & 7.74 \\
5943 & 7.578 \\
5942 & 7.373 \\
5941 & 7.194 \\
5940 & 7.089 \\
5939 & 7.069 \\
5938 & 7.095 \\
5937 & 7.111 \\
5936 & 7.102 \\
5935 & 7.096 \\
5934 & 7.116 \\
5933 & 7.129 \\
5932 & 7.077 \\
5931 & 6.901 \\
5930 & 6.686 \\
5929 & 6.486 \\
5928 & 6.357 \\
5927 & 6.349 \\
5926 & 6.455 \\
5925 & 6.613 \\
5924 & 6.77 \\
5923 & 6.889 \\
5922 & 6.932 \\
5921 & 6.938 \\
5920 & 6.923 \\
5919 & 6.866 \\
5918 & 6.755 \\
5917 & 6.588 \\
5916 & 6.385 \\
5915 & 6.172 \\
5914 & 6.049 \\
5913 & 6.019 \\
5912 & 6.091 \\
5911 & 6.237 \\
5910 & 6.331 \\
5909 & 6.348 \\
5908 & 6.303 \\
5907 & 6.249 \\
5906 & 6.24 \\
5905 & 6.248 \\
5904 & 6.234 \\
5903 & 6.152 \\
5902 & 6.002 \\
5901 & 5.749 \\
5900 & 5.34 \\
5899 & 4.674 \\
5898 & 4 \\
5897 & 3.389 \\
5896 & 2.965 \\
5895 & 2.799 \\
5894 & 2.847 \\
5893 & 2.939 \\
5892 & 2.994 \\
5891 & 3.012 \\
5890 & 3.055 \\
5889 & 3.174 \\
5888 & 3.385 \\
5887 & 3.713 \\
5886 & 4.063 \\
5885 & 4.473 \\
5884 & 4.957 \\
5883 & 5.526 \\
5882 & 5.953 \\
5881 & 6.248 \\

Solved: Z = 3.1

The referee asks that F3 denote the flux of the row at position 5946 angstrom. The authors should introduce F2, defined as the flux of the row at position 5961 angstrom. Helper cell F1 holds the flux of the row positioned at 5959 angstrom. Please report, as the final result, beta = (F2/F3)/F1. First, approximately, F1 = 6.884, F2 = 7.396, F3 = 7.581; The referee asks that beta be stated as 0.142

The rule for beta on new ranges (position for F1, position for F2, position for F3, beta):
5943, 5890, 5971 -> 0.058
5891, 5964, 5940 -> 0.343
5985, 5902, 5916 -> 0.129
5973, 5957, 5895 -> 0.348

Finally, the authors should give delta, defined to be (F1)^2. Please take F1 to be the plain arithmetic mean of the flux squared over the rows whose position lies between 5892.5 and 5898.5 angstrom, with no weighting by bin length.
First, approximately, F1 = 10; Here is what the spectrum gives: 103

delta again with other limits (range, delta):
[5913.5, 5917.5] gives 1577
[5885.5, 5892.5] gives 128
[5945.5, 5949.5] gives 2765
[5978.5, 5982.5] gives 3403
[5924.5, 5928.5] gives 1725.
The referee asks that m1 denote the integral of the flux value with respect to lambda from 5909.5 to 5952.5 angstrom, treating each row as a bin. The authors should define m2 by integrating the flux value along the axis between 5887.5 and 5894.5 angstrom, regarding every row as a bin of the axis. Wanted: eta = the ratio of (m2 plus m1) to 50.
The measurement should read 6.3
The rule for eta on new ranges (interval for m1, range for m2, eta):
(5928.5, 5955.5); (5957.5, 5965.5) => 5.0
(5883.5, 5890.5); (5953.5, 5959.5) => 1.3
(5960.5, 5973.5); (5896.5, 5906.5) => 2.9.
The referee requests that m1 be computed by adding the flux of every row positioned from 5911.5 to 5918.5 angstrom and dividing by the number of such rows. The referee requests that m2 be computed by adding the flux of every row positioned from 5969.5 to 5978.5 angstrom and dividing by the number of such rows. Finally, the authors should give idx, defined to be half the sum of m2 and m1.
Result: 6.72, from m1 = 6.3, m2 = 7.1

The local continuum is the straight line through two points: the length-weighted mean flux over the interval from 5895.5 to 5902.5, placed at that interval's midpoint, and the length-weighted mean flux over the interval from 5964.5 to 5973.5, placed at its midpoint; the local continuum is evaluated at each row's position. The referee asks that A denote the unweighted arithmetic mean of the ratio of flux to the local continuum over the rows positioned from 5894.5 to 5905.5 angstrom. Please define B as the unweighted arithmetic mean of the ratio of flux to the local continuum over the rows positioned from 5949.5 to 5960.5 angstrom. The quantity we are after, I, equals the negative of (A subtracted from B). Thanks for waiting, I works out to 0.00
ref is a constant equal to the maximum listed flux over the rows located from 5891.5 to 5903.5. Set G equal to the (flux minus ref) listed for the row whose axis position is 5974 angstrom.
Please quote 0.7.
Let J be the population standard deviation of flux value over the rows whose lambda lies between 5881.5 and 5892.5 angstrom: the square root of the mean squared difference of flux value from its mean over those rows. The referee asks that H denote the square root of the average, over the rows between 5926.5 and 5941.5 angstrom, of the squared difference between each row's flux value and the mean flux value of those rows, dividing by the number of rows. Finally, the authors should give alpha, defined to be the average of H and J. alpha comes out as 0.7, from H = 0.29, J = 1.01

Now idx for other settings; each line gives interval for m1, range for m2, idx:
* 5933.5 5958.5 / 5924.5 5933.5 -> 6.89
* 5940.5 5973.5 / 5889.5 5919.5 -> 6.18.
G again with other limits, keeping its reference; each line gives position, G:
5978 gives 1.6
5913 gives -0.1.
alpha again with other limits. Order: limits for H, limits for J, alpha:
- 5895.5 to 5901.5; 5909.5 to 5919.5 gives 0.6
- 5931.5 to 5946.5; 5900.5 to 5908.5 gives 0.2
